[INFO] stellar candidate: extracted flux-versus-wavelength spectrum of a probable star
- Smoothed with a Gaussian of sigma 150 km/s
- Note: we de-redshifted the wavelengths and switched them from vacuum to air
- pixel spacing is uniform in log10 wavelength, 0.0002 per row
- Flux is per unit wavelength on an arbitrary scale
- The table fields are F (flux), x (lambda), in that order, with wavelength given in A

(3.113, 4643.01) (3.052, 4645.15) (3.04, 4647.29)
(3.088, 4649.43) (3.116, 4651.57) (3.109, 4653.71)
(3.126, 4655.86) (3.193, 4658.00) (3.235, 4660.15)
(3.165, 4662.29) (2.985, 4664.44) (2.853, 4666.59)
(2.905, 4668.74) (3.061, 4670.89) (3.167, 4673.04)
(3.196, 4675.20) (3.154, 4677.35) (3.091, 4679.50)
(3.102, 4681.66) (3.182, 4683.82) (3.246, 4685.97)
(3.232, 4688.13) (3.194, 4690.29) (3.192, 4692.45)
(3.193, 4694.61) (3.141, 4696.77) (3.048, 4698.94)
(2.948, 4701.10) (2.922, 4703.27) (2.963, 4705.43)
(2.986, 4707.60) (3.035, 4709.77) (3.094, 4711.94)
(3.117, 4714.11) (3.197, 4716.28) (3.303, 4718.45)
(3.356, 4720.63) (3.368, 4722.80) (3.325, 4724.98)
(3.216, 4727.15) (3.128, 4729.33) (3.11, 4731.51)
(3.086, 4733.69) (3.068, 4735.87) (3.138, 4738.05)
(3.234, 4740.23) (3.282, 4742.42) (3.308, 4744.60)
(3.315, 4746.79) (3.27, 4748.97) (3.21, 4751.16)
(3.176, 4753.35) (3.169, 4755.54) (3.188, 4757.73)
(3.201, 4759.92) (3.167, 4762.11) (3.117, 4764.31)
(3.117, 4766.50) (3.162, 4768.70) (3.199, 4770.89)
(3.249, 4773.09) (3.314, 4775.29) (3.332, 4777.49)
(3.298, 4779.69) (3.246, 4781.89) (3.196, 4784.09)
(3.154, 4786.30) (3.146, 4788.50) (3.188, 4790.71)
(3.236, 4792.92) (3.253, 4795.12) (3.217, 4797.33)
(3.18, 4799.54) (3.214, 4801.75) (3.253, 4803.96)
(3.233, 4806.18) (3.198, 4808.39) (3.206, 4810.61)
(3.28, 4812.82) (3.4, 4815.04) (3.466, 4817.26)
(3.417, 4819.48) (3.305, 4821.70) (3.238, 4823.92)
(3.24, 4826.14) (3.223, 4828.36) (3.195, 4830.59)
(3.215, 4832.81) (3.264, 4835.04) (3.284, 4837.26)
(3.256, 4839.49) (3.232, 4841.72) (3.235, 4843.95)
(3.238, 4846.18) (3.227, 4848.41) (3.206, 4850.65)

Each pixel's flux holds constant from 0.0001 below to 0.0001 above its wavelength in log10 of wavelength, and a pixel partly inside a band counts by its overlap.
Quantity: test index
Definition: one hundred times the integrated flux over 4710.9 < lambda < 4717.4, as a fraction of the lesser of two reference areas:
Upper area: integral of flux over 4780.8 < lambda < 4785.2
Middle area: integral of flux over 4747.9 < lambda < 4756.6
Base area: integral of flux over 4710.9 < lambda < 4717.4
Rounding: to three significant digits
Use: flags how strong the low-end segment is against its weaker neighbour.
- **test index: 144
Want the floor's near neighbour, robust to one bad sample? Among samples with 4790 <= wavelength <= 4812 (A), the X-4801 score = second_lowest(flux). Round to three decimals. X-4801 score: 3.188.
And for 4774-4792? 3.154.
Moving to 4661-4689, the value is 2.905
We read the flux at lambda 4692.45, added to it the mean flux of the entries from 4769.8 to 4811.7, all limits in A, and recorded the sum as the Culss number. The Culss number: 6.42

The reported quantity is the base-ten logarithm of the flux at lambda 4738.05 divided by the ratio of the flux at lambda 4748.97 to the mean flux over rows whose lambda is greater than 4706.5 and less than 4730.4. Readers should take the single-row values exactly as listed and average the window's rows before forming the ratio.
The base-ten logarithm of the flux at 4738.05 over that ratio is 0.486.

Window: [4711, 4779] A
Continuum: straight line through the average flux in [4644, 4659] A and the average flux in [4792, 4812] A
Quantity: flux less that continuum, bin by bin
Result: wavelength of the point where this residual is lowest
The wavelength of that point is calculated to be 4735.87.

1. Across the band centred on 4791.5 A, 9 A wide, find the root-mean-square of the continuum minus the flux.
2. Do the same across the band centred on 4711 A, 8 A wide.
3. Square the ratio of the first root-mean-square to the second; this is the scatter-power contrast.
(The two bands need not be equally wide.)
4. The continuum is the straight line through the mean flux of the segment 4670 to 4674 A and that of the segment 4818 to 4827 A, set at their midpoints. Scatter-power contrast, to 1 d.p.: 0.4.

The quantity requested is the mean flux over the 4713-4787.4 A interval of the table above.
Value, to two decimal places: 3.22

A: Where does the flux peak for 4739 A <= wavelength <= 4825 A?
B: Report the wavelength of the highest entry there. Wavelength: 4817.26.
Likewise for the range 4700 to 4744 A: 4722.80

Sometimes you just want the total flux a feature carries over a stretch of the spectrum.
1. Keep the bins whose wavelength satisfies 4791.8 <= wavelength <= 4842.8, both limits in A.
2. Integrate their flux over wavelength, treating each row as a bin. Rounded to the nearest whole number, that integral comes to 166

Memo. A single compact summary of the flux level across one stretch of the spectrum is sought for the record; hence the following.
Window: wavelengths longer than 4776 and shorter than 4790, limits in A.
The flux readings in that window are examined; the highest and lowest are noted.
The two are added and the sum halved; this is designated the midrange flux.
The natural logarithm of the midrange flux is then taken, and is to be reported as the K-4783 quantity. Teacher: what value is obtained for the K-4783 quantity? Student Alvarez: 1.18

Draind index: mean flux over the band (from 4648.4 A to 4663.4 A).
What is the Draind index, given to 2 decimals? 3.15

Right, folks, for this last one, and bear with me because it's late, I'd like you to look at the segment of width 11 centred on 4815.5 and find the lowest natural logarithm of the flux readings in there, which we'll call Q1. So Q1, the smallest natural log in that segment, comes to 1.17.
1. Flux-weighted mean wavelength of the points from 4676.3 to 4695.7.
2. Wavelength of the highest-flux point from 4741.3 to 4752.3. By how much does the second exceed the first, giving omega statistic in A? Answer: 60.8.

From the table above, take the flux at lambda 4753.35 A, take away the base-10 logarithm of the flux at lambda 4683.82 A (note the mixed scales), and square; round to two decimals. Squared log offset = 7.15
